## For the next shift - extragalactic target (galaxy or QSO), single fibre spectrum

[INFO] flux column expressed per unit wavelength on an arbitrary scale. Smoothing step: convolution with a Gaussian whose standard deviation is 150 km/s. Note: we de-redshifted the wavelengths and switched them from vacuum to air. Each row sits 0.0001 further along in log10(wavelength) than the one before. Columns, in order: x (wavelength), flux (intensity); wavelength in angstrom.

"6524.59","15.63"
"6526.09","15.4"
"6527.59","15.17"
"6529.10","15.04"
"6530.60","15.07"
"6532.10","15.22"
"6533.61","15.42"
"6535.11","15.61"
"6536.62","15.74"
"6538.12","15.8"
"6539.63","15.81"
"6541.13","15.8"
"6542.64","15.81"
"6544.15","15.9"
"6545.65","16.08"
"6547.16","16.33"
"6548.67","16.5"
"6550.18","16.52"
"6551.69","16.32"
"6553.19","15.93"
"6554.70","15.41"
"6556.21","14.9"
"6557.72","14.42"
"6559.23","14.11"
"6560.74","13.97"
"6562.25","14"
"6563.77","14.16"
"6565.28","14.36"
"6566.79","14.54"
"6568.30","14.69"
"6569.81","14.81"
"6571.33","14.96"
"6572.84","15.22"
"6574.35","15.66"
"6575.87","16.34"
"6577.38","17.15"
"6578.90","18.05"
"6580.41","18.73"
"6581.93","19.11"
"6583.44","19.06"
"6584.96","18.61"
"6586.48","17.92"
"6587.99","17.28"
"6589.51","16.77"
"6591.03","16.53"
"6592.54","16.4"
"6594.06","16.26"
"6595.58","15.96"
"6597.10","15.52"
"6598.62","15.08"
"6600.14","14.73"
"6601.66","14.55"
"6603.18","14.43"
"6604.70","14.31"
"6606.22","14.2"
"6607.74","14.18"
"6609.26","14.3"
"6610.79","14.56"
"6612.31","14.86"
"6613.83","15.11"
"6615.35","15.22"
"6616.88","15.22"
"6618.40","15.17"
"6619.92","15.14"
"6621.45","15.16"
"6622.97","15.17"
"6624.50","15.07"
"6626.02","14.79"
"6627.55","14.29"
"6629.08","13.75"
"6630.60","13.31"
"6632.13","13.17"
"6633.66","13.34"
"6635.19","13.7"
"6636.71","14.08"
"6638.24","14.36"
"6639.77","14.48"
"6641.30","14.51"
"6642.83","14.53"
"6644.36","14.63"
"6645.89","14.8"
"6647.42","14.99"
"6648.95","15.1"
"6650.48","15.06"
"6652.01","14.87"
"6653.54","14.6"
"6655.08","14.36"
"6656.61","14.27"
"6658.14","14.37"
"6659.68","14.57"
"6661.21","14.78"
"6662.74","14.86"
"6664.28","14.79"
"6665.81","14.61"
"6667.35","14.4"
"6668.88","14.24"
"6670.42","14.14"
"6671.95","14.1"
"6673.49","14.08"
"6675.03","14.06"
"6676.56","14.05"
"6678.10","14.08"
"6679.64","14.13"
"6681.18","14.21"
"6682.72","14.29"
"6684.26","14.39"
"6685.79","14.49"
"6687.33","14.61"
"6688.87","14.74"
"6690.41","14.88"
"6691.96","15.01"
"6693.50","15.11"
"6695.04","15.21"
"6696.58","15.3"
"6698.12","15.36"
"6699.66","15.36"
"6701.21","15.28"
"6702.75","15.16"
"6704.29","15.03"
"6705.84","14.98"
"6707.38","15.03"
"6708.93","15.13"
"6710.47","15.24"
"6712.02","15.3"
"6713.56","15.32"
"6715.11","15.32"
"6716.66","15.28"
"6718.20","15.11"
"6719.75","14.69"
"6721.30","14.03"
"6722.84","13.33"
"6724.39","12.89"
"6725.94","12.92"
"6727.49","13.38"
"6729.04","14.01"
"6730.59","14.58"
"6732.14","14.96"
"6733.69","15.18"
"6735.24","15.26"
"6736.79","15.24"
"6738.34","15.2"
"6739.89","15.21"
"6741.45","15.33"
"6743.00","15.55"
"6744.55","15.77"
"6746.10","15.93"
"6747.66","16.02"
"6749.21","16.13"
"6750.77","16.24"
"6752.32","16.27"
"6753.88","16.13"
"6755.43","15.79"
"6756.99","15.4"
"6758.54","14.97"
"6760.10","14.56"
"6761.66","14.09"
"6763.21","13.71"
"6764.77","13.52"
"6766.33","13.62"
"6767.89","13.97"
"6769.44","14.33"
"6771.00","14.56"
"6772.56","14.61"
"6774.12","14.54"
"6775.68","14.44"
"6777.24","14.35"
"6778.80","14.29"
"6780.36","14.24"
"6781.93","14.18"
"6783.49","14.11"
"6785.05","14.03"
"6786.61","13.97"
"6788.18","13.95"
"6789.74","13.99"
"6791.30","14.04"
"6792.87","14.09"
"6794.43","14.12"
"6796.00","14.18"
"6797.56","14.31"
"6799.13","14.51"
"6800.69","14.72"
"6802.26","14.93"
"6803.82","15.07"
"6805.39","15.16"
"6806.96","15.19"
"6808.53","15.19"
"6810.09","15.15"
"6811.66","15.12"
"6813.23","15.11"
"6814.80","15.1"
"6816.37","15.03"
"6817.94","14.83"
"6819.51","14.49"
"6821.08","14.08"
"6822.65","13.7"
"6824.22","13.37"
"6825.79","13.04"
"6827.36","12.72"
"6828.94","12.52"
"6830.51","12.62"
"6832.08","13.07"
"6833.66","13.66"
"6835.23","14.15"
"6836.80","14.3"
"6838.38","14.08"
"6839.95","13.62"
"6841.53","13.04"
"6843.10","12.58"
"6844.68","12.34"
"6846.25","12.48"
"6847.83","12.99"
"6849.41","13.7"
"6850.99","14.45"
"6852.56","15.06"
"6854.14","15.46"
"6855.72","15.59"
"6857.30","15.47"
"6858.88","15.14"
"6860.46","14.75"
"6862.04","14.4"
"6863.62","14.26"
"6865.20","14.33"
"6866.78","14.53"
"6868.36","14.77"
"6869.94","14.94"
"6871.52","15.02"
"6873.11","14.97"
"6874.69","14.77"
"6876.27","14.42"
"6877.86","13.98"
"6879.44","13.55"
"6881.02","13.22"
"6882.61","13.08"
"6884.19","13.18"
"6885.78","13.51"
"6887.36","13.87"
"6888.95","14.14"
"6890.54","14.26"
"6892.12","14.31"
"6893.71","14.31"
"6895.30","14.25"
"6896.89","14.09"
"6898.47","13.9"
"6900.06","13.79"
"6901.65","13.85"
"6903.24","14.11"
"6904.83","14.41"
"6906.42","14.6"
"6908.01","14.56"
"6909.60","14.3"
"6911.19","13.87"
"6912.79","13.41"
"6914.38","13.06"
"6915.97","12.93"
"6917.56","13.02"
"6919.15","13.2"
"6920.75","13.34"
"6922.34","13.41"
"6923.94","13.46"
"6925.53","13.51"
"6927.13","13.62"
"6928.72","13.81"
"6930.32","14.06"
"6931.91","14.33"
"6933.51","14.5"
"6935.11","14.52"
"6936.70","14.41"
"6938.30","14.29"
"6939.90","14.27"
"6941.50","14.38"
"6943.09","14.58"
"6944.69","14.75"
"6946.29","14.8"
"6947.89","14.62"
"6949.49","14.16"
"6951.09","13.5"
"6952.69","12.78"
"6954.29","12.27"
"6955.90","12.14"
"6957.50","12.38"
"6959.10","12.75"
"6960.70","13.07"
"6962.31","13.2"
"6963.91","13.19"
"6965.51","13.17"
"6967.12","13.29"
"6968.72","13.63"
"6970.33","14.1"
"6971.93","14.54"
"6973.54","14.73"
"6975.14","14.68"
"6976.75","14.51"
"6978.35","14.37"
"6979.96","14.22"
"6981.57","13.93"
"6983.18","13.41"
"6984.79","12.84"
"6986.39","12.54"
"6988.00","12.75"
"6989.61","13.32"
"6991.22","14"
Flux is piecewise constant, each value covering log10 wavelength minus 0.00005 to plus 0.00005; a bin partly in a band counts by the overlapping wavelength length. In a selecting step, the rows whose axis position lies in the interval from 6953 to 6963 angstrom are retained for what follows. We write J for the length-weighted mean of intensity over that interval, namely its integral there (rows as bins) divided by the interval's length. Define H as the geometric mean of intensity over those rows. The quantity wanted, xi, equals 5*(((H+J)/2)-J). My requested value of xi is 0.01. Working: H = 12.6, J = 12.6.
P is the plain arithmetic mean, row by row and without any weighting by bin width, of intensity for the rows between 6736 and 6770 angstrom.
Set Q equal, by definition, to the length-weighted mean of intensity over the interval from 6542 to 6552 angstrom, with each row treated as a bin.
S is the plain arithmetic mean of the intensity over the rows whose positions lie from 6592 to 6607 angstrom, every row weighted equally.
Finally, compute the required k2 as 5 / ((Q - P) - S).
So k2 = -0.36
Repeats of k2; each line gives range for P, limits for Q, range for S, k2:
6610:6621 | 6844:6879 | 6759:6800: -0.34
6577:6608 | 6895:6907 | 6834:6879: -0.30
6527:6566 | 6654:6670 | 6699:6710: -0.31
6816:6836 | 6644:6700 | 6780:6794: -0.38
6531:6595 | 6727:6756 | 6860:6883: -0.33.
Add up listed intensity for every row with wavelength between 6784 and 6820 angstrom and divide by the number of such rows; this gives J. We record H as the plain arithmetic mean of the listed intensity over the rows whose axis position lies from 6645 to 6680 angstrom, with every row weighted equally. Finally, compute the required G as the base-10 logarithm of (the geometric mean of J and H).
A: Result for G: 1.16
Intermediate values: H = 14.5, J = 14.6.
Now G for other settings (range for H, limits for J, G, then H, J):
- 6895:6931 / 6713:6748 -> 1.15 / 13.8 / 14.8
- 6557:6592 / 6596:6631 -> 1.19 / 16.1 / 14.7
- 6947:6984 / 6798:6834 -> 1.14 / 13.6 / 14.3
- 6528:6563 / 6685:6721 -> 1.18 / 15.5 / 15.1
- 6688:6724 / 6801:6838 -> 1.16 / 15.0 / 14.2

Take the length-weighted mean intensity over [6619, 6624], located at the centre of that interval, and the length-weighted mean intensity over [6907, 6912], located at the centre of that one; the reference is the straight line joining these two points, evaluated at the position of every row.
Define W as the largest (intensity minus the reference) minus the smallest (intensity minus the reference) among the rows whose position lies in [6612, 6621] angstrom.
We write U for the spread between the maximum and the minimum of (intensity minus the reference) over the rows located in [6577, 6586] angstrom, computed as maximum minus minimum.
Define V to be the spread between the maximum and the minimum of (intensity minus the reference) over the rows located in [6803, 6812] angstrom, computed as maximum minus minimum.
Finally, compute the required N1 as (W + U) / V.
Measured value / 17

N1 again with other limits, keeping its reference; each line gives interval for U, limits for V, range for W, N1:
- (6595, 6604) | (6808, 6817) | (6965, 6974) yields 23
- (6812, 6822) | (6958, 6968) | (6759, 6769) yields 4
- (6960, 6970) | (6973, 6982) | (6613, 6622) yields 1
